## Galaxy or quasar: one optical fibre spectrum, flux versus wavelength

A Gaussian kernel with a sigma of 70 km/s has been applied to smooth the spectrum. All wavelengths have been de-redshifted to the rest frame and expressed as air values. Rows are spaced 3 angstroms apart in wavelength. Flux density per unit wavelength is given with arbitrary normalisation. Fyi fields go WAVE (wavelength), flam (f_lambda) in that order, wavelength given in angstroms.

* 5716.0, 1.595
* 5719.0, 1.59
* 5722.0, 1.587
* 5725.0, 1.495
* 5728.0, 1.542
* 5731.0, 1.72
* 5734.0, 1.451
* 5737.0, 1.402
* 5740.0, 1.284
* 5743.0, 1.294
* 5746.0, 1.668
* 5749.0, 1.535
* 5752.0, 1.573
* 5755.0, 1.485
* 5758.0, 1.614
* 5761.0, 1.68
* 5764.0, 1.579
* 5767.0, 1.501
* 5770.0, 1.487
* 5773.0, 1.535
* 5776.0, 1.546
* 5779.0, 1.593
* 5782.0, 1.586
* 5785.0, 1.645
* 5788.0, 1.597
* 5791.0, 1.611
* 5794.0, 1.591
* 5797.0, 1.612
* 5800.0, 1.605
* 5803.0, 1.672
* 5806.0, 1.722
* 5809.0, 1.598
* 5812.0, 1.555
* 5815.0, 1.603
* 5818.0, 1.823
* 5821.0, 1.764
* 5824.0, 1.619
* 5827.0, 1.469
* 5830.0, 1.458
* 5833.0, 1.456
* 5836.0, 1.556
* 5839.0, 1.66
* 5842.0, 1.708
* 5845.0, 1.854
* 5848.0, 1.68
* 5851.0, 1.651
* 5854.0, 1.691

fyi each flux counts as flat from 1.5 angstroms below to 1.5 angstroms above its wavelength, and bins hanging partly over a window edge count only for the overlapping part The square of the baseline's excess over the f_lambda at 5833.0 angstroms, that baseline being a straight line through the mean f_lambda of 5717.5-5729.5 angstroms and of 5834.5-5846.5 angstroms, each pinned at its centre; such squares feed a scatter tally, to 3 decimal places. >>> 0.053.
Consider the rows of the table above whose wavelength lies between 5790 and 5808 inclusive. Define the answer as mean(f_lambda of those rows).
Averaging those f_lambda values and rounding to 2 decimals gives 1.64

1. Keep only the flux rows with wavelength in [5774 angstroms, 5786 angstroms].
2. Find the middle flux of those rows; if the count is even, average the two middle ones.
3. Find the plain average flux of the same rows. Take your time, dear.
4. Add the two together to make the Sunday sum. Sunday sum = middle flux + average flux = 3.18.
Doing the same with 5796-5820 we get 3.26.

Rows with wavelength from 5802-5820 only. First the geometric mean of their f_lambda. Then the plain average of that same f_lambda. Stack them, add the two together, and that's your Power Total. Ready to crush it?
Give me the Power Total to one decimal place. 3.3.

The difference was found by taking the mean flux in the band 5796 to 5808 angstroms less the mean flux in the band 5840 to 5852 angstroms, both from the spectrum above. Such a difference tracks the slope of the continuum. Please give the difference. -0.07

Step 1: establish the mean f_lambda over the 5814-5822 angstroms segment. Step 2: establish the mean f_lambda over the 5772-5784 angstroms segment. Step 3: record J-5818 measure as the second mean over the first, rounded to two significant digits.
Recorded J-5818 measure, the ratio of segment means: 0.90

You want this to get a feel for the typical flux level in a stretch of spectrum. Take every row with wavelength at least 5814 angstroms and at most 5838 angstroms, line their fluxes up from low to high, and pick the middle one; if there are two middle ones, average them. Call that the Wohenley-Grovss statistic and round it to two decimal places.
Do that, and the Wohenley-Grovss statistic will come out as 1.58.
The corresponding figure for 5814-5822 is 1.76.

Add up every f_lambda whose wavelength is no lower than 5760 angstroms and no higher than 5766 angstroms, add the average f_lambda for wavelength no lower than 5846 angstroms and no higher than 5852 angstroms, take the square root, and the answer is 2.22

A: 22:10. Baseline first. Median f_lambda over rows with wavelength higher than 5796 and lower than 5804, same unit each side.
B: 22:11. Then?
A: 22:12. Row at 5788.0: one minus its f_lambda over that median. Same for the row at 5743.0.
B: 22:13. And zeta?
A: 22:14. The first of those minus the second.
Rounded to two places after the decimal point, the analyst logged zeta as -0.19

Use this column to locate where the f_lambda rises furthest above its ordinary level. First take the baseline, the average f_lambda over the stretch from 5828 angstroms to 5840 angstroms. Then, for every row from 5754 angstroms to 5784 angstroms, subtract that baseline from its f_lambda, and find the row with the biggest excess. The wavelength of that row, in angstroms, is 5761.0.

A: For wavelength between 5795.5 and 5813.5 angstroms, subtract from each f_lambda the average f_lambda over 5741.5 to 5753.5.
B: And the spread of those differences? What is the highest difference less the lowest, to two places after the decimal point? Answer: 0.17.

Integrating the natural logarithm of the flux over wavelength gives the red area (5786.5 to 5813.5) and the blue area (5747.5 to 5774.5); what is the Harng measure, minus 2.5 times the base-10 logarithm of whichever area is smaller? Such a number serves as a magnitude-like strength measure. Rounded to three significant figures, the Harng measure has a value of -2.69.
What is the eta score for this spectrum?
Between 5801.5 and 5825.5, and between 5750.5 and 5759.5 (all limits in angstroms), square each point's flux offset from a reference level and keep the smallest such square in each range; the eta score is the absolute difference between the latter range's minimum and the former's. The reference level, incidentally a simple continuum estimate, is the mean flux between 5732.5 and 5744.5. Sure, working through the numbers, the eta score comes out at 0.023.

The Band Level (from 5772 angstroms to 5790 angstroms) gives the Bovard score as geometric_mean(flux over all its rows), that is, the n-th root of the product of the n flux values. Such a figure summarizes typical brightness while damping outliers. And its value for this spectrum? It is 1.58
